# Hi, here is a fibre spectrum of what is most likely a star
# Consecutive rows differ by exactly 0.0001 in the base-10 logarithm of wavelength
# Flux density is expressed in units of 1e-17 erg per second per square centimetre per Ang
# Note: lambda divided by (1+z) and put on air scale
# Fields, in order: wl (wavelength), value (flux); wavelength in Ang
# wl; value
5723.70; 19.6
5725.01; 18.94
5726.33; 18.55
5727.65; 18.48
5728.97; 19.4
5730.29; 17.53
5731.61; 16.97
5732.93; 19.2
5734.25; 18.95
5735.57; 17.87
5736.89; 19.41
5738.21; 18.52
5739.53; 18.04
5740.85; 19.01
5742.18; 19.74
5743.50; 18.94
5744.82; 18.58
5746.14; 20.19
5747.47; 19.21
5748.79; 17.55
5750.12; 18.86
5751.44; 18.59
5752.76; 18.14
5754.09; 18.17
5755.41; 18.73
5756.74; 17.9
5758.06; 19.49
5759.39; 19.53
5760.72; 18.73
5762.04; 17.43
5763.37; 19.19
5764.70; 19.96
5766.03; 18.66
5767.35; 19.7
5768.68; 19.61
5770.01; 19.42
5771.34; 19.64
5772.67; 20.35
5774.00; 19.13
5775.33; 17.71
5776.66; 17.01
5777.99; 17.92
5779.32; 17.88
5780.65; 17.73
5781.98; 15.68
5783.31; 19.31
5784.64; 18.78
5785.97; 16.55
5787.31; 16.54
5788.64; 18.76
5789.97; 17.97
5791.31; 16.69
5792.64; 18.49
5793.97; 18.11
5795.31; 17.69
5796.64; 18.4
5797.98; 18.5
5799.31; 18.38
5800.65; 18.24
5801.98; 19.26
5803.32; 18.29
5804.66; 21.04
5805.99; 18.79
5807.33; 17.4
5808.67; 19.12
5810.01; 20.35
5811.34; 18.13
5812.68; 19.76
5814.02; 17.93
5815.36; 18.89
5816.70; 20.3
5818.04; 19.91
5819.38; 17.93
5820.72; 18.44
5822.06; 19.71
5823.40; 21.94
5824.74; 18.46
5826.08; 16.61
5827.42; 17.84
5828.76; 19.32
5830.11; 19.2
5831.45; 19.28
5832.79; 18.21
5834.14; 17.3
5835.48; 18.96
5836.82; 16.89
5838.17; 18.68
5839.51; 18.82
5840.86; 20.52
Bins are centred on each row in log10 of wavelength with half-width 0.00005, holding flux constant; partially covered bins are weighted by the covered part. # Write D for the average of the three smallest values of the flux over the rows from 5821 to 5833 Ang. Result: 17.6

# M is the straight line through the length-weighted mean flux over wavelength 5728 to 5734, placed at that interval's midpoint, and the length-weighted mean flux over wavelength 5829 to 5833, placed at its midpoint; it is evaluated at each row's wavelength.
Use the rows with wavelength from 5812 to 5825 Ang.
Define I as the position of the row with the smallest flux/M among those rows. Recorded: 5819.38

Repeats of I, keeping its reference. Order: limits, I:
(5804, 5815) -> 5807.33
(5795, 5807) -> 5795.31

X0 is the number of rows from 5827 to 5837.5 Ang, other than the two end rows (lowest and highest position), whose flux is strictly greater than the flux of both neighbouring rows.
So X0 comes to 3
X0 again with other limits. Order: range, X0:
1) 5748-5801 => 11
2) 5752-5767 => 3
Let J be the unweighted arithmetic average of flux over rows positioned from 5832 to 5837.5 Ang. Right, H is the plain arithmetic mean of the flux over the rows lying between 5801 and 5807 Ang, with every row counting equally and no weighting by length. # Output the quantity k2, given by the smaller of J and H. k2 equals 17.84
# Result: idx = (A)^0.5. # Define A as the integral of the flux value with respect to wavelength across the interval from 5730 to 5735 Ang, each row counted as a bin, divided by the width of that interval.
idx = 4.27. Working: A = 18.2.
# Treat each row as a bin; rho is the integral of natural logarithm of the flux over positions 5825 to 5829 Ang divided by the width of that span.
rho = 2.88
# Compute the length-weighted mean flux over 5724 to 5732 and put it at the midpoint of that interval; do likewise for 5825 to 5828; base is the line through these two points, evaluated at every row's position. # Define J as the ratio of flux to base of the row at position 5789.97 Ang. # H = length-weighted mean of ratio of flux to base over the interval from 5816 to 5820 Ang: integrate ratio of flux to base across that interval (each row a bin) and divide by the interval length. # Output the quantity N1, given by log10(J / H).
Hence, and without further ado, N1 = -0.04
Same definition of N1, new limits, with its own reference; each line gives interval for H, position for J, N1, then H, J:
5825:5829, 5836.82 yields -0.02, 1.03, 0.98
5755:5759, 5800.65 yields 0.00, 1.03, 1.03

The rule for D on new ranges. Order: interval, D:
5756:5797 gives 16.3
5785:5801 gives 16.6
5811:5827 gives 17.5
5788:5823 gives 17.3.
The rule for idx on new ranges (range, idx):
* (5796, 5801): 4.29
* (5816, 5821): 4.38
